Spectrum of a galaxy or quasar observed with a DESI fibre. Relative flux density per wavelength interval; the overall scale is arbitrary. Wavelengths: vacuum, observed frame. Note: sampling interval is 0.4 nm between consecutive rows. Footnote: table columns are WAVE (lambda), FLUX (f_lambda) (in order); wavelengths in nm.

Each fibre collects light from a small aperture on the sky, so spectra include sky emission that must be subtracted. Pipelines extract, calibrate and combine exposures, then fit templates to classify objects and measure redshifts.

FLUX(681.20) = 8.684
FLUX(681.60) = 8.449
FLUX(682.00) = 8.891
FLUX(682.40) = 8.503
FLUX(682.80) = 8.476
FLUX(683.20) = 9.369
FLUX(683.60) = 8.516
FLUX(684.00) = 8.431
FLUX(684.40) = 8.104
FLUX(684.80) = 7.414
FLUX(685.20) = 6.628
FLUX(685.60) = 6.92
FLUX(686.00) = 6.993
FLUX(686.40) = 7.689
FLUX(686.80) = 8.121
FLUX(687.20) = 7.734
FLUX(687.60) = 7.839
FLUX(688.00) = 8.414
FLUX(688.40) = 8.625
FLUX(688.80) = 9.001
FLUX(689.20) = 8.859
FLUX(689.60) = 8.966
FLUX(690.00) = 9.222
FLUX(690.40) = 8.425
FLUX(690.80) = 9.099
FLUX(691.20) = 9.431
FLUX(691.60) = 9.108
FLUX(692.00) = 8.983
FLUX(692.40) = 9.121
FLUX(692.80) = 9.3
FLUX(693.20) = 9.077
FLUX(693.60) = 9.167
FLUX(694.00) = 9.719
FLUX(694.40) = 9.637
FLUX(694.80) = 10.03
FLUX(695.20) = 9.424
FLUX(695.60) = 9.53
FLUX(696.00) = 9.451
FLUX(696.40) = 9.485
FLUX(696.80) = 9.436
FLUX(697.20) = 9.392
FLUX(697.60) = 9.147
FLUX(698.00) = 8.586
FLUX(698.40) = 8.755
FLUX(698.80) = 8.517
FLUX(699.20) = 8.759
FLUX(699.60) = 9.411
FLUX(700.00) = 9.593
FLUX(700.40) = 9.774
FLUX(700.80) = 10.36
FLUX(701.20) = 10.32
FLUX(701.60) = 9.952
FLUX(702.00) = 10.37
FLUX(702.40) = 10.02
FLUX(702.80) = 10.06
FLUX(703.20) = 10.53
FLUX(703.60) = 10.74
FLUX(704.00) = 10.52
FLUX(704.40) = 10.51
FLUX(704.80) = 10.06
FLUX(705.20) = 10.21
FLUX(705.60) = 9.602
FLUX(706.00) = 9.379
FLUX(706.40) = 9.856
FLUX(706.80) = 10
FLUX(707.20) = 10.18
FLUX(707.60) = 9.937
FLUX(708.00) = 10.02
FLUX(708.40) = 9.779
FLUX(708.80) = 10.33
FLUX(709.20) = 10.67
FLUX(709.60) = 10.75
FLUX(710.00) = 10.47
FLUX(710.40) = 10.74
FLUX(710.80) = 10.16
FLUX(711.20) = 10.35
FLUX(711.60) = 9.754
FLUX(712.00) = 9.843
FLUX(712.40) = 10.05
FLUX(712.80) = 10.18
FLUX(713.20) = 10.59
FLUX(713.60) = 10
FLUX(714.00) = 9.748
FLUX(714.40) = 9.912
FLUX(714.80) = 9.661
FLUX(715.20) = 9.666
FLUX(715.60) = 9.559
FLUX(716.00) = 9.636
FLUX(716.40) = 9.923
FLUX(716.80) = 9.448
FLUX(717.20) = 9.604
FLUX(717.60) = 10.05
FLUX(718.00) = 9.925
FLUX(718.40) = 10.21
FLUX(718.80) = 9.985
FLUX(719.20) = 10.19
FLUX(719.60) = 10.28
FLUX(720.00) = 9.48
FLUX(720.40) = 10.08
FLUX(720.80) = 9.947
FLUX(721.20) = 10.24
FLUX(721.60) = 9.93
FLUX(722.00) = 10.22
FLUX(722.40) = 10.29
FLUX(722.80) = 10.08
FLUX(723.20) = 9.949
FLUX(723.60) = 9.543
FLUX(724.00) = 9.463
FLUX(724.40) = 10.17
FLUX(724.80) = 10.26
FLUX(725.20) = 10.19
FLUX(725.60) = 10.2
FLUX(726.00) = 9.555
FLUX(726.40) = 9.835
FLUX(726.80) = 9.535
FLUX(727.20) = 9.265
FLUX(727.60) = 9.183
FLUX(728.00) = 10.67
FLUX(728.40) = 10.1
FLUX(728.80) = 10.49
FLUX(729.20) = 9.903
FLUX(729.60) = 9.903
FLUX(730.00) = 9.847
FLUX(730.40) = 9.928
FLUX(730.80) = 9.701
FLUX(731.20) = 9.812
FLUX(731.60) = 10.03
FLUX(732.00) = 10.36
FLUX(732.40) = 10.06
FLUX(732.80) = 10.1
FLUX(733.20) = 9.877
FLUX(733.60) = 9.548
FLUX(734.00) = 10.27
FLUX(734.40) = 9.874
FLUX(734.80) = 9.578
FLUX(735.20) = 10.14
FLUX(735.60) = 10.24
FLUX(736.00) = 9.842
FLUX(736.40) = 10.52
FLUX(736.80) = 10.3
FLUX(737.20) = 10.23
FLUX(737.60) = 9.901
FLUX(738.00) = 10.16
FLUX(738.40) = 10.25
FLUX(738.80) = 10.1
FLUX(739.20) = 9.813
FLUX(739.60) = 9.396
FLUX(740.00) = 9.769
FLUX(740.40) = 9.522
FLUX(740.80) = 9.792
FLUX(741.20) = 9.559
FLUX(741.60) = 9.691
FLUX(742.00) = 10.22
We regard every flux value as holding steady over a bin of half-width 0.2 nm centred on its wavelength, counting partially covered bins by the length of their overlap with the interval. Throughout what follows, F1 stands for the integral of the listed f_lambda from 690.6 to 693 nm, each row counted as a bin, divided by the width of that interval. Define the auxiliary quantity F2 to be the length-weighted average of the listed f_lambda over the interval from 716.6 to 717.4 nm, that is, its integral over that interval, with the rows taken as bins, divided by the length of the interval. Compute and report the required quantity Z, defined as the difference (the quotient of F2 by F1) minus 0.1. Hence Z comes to 0.94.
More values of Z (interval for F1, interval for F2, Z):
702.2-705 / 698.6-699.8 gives 0.76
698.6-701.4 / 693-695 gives 0.90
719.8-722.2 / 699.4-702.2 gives 0.90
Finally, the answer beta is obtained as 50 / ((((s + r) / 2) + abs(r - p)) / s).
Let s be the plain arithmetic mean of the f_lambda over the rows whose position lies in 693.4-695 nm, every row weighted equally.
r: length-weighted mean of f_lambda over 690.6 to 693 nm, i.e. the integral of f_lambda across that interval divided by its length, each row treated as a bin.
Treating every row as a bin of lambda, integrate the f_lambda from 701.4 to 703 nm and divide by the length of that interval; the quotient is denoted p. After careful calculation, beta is 46.6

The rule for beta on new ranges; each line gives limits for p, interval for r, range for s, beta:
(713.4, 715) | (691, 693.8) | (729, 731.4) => 48.4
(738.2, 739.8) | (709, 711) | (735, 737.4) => 46.2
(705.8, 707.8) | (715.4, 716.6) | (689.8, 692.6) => 47.4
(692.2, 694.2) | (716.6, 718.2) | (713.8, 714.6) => 47.8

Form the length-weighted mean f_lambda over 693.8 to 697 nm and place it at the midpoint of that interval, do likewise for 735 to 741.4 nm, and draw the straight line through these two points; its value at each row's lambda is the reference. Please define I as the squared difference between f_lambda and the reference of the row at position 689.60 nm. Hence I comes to 0.33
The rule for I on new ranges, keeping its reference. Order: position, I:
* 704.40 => 0.71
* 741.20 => 0.19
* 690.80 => 0.20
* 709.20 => 0.92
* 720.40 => 0.07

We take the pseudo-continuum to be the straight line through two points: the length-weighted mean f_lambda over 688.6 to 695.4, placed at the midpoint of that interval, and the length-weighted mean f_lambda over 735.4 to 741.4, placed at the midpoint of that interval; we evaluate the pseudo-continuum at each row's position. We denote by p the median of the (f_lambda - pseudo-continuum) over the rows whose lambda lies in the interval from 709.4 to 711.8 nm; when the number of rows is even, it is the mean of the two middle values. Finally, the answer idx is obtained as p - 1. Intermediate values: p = 0.9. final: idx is -0.1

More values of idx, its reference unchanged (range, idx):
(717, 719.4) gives -0.6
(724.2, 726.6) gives -0.6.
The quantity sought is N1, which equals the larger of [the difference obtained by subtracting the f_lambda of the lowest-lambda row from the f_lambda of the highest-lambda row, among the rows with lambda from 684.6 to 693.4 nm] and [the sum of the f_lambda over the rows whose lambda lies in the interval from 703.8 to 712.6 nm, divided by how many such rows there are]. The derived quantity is 10.1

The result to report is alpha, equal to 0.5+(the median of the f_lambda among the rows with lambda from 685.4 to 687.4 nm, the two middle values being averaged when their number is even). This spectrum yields 8.2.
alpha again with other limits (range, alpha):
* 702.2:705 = 11.0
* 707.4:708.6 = 10.4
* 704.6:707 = 10.4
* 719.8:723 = 10.6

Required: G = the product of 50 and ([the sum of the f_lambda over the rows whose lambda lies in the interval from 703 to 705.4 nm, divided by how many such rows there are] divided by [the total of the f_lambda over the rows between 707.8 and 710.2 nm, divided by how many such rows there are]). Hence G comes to 50.4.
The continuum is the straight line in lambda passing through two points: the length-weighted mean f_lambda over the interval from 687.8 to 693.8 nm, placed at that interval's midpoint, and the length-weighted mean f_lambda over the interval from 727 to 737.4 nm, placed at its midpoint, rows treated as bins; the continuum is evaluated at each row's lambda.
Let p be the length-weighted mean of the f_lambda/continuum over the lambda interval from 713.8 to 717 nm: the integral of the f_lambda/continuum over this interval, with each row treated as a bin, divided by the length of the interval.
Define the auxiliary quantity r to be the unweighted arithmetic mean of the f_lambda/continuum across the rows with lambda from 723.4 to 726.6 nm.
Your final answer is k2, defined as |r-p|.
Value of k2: 0.00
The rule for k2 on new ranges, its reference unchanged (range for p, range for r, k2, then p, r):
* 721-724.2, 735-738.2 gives 0.01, 1.02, 1.01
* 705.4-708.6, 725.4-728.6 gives 0.06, 1.05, 0.99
